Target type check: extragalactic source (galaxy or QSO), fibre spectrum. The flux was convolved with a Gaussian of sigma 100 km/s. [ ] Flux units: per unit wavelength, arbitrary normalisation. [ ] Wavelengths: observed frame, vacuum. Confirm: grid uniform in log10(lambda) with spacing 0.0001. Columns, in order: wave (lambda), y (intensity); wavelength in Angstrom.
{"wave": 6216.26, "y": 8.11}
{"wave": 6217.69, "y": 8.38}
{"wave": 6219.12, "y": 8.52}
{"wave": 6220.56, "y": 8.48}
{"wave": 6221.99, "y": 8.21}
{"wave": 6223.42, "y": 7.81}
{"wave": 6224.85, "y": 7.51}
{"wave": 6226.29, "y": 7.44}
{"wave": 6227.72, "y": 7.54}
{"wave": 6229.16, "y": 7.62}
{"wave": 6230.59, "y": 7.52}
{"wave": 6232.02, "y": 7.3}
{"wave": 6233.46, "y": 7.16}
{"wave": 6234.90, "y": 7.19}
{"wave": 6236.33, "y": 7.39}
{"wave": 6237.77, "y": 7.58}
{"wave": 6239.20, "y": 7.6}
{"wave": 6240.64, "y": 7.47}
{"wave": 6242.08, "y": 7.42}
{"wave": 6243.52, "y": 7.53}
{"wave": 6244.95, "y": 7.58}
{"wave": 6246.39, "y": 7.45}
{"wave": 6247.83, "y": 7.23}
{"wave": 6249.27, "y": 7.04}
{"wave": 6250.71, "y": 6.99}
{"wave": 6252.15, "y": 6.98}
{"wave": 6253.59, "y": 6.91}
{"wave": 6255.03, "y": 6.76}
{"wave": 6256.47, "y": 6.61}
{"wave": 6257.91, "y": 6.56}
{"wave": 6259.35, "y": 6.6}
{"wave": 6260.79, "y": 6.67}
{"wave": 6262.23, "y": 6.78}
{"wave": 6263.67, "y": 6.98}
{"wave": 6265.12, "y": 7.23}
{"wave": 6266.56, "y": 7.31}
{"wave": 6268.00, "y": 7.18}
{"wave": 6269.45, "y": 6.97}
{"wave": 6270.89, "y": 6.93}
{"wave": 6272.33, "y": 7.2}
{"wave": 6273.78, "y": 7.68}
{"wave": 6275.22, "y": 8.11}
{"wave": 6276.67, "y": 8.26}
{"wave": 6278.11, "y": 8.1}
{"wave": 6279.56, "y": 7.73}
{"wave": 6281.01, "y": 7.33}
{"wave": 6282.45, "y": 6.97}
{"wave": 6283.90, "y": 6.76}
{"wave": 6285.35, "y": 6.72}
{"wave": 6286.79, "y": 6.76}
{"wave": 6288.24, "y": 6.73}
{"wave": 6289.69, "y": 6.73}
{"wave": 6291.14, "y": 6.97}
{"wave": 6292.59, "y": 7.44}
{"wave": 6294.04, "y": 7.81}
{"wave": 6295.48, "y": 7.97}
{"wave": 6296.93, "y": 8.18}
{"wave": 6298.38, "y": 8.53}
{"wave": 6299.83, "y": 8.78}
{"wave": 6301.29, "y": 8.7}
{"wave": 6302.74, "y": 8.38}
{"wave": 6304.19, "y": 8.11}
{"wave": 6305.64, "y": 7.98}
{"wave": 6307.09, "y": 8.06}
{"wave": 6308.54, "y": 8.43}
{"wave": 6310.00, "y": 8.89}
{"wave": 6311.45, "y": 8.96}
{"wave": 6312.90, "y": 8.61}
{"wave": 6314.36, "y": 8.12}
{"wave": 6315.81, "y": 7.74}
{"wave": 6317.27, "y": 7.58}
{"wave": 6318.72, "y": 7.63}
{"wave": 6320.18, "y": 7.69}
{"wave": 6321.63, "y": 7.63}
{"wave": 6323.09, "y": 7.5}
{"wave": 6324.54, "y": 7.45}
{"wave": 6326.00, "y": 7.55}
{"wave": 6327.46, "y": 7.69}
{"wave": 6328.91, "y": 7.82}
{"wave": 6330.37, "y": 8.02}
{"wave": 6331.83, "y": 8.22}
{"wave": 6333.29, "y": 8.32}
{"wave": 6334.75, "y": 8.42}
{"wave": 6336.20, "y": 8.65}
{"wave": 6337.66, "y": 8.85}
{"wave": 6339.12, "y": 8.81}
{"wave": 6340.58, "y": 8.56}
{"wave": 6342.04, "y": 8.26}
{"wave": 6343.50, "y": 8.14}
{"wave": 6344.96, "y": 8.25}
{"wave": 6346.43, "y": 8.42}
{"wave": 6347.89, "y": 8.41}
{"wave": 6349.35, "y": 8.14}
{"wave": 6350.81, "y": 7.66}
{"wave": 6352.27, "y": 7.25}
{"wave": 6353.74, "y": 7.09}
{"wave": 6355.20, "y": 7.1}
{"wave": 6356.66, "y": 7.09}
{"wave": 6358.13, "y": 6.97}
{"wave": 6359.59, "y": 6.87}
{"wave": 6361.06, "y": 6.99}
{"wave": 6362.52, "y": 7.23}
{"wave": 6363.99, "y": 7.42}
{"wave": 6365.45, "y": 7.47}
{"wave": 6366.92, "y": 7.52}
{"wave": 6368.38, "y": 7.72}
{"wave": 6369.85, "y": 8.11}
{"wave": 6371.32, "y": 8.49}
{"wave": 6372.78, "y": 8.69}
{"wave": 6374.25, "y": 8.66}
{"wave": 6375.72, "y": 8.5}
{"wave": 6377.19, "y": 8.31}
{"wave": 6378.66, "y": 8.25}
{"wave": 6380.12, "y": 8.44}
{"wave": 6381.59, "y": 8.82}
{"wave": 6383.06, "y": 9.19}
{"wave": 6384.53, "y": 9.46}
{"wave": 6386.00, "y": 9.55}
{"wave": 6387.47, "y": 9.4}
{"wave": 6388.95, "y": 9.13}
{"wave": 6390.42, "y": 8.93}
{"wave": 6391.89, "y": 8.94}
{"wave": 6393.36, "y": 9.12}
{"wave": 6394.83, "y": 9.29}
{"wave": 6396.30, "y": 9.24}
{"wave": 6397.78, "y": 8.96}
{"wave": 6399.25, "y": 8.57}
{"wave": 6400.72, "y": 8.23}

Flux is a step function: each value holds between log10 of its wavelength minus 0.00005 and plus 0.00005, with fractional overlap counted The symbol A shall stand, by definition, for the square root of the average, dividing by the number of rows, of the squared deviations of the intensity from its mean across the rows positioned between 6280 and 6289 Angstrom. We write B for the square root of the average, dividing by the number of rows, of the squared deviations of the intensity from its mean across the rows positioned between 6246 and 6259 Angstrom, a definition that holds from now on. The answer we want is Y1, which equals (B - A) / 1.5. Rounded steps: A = 0.22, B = 0.27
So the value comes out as 0.03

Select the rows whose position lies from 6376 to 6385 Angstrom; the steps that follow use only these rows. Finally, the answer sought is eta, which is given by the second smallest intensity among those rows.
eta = 8.31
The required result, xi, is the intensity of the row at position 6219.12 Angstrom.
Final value 8.52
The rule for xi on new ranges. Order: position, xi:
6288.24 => 6.73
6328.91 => 7.82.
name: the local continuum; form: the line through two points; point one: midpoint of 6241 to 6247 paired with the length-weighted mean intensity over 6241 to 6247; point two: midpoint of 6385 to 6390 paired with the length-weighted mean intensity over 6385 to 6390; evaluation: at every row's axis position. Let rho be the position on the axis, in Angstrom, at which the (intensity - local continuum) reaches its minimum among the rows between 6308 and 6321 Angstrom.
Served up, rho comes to 6317.27 Angstrom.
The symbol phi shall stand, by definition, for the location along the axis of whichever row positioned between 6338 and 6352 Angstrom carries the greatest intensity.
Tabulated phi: 6339.12 Angstrom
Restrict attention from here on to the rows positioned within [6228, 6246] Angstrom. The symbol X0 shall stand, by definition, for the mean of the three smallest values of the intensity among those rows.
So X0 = 7.2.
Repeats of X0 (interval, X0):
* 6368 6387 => 8.0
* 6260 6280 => 6.8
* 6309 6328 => 7.5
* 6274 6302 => 6.7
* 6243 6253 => 7.0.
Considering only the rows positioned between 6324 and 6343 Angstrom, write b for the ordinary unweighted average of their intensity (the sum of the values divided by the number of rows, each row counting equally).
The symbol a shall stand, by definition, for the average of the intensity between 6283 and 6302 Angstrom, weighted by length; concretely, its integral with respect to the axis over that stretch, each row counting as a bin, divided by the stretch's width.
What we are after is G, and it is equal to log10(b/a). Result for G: 0.037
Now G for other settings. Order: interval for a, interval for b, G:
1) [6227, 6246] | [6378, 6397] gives 0.085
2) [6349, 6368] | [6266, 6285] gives 0.008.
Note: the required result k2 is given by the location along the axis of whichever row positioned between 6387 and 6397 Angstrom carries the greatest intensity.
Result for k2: 6387.47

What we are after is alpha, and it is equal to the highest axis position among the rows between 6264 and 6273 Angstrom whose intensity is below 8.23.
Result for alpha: 6272.33 Angstrom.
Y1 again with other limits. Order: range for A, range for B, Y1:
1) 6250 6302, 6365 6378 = -0.12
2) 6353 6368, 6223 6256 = 0.03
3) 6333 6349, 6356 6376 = 0.28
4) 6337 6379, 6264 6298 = -0.08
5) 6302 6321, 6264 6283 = 0.00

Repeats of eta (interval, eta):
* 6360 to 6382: 7.23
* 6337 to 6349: 8.25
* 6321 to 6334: 7.5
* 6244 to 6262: 6.6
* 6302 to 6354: 7.25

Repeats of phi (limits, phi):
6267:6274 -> 6273.78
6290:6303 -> 6299.83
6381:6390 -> 6386.00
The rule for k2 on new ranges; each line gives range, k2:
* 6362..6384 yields 6383.06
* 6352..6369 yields 6368.38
